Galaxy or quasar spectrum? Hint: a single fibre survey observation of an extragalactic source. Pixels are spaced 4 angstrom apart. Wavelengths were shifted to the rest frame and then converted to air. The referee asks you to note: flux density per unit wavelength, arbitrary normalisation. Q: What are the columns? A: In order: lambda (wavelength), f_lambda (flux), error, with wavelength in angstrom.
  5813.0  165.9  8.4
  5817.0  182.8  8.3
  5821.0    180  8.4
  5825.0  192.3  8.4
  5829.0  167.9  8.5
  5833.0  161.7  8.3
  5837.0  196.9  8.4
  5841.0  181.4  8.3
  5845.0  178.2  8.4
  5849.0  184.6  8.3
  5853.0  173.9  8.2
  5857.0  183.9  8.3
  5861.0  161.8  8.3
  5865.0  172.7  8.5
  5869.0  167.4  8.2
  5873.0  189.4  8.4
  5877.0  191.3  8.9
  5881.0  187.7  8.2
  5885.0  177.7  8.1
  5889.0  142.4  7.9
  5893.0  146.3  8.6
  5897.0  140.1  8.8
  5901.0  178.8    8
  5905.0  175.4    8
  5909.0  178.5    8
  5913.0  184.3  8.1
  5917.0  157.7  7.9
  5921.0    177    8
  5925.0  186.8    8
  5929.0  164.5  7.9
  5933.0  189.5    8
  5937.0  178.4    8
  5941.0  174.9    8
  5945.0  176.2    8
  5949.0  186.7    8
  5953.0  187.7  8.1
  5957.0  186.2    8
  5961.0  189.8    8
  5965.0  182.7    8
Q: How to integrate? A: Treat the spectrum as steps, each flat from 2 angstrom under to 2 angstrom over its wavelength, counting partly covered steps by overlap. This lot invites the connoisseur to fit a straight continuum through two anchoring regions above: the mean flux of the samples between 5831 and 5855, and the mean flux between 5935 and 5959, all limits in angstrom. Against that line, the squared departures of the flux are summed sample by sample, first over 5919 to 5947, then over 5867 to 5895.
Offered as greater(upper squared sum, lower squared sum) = 3050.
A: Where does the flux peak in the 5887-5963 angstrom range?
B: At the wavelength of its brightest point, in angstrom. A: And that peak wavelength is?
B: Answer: 5961.0 angstrom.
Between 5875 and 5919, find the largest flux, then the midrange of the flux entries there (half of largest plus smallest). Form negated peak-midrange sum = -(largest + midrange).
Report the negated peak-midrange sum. -357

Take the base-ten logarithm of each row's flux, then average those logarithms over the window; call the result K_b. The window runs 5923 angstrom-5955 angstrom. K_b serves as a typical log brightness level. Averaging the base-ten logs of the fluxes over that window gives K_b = 2.26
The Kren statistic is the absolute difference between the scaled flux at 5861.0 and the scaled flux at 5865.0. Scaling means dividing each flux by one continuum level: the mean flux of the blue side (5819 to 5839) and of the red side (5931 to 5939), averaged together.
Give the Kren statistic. 0.060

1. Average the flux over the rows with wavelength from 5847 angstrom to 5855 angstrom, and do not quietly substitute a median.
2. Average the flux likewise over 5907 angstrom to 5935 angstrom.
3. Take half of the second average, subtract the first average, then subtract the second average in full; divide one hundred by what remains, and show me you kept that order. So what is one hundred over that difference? -0.374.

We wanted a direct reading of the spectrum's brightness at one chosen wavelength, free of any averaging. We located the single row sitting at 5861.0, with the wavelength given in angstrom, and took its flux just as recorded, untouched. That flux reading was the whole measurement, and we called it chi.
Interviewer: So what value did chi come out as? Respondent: 161.8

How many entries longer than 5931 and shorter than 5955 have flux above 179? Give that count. 3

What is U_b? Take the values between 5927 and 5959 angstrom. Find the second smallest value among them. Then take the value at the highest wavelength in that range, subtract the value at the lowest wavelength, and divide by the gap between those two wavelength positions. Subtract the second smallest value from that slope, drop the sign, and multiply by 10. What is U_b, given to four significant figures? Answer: 1741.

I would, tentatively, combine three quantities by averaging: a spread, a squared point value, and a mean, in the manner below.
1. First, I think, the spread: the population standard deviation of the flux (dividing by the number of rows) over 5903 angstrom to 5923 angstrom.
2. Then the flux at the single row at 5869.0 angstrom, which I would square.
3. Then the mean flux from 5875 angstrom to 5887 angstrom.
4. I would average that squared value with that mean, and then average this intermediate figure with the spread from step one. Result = 7057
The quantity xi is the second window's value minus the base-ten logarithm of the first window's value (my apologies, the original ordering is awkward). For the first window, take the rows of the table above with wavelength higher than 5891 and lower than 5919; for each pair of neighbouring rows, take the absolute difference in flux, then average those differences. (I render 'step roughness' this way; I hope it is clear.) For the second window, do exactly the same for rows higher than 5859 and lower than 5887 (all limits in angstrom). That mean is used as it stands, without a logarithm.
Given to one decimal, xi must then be 7.8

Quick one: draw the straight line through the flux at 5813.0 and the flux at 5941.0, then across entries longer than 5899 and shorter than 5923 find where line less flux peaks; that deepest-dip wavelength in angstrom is 5917.0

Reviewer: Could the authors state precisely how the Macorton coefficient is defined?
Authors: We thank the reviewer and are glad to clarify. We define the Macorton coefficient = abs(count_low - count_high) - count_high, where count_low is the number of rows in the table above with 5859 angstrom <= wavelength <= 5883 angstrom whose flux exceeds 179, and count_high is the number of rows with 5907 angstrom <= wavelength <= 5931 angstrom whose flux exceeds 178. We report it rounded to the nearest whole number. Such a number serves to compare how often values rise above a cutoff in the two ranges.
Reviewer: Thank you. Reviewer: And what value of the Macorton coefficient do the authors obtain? -3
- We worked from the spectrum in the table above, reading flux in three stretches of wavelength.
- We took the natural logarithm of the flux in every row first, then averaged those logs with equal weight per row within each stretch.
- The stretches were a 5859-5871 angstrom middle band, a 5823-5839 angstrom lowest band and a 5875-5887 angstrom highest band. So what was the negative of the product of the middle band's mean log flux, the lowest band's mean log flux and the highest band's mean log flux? -139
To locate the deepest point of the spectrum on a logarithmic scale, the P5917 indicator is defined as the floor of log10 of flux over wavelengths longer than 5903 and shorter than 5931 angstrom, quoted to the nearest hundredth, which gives 2.20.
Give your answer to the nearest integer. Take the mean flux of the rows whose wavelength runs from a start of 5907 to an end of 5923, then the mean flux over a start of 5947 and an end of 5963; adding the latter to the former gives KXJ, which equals 362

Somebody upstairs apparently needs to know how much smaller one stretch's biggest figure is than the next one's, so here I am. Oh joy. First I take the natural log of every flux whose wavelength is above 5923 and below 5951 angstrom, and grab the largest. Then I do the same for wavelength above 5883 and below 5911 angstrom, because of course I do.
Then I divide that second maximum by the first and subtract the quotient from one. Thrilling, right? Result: 0.011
